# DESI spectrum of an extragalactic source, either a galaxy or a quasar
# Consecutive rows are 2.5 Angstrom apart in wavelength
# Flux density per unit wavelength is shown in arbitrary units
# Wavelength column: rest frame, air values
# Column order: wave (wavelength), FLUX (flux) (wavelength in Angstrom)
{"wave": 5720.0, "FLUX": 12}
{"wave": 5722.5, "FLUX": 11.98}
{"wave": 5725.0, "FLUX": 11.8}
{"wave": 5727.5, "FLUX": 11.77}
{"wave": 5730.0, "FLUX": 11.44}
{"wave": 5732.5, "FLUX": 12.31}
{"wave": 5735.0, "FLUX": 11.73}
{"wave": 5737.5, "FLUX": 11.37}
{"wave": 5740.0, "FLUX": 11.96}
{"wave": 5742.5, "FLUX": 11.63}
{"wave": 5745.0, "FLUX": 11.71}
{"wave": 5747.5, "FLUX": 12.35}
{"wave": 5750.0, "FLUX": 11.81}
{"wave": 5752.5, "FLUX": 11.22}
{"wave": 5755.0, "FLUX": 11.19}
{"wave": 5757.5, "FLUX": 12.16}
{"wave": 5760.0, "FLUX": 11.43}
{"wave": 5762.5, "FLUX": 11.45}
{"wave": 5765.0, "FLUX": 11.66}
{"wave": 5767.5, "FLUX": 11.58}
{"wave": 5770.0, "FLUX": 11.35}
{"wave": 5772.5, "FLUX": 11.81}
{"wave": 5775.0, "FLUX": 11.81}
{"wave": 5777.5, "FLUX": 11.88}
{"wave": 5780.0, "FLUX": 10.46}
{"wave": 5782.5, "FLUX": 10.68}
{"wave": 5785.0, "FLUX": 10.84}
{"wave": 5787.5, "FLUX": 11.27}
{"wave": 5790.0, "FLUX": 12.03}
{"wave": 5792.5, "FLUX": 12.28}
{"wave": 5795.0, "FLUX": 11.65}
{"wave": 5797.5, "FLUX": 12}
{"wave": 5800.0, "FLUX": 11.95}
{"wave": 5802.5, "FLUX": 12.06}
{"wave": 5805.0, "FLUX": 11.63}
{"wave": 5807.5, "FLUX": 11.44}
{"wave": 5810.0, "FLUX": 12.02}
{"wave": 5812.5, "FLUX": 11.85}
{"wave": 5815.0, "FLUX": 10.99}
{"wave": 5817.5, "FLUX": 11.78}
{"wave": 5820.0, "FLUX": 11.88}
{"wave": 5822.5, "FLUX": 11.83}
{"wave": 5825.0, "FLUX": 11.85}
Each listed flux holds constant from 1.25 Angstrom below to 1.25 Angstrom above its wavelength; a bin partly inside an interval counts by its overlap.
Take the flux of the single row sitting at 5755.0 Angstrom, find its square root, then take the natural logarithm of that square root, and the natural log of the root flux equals 1.21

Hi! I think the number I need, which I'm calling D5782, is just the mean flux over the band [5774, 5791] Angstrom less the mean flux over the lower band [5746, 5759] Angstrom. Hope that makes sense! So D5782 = -0.5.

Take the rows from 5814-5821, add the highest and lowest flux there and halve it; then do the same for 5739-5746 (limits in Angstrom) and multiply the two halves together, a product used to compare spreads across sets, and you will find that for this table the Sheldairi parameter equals 135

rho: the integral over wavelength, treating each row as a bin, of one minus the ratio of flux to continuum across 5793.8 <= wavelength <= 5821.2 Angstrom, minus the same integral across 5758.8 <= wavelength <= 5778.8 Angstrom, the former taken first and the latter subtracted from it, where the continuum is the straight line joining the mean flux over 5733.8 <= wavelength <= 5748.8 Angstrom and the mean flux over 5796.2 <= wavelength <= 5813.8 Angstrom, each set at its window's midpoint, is -0.1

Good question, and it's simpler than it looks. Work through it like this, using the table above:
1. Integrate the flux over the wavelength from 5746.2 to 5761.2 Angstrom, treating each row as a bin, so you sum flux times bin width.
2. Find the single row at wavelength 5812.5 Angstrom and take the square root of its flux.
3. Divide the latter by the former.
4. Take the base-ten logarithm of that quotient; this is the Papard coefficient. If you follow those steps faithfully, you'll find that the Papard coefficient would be -1.71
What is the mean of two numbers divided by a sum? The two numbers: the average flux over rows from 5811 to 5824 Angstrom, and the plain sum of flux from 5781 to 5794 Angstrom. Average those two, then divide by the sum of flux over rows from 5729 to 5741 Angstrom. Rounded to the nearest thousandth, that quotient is 0.585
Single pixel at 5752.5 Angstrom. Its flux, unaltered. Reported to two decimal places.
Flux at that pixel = 11.22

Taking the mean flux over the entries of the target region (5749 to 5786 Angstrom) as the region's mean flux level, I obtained 11.4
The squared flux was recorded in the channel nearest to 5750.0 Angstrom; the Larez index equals 139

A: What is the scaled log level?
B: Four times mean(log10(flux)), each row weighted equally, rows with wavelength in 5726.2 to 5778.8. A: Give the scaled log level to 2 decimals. 4.27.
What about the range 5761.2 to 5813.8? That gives 4.26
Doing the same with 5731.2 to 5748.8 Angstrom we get 4.30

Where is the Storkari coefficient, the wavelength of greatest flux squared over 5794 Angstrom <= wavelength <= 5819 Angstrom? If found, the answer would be 5802.5 Angstrom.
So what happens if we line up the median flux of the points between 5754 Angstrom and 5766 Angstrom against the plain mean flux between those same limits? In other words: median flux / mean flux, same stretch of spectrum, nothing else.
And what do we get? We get 0.99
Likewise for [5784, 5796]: 1.00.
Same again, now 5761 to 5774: 1.00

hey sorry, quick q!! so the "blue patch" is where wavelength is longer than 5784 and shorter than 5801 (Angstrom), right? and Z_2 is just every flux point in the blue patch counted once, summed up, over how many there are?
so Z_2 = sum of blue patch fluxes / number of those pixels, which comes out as 11.7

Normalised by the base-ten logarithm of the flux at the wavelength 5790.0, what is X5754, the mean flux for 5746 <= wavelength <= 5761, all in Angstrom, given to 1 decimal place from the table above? 10.8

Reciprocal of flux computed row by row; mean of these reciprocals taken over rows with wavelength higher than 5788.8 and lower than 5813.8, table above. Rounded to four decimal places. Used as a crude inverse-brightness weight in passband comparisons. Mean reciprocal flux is 0.0841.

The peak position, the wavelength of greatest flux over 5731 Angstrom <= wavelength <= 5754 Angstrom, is 5747.5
